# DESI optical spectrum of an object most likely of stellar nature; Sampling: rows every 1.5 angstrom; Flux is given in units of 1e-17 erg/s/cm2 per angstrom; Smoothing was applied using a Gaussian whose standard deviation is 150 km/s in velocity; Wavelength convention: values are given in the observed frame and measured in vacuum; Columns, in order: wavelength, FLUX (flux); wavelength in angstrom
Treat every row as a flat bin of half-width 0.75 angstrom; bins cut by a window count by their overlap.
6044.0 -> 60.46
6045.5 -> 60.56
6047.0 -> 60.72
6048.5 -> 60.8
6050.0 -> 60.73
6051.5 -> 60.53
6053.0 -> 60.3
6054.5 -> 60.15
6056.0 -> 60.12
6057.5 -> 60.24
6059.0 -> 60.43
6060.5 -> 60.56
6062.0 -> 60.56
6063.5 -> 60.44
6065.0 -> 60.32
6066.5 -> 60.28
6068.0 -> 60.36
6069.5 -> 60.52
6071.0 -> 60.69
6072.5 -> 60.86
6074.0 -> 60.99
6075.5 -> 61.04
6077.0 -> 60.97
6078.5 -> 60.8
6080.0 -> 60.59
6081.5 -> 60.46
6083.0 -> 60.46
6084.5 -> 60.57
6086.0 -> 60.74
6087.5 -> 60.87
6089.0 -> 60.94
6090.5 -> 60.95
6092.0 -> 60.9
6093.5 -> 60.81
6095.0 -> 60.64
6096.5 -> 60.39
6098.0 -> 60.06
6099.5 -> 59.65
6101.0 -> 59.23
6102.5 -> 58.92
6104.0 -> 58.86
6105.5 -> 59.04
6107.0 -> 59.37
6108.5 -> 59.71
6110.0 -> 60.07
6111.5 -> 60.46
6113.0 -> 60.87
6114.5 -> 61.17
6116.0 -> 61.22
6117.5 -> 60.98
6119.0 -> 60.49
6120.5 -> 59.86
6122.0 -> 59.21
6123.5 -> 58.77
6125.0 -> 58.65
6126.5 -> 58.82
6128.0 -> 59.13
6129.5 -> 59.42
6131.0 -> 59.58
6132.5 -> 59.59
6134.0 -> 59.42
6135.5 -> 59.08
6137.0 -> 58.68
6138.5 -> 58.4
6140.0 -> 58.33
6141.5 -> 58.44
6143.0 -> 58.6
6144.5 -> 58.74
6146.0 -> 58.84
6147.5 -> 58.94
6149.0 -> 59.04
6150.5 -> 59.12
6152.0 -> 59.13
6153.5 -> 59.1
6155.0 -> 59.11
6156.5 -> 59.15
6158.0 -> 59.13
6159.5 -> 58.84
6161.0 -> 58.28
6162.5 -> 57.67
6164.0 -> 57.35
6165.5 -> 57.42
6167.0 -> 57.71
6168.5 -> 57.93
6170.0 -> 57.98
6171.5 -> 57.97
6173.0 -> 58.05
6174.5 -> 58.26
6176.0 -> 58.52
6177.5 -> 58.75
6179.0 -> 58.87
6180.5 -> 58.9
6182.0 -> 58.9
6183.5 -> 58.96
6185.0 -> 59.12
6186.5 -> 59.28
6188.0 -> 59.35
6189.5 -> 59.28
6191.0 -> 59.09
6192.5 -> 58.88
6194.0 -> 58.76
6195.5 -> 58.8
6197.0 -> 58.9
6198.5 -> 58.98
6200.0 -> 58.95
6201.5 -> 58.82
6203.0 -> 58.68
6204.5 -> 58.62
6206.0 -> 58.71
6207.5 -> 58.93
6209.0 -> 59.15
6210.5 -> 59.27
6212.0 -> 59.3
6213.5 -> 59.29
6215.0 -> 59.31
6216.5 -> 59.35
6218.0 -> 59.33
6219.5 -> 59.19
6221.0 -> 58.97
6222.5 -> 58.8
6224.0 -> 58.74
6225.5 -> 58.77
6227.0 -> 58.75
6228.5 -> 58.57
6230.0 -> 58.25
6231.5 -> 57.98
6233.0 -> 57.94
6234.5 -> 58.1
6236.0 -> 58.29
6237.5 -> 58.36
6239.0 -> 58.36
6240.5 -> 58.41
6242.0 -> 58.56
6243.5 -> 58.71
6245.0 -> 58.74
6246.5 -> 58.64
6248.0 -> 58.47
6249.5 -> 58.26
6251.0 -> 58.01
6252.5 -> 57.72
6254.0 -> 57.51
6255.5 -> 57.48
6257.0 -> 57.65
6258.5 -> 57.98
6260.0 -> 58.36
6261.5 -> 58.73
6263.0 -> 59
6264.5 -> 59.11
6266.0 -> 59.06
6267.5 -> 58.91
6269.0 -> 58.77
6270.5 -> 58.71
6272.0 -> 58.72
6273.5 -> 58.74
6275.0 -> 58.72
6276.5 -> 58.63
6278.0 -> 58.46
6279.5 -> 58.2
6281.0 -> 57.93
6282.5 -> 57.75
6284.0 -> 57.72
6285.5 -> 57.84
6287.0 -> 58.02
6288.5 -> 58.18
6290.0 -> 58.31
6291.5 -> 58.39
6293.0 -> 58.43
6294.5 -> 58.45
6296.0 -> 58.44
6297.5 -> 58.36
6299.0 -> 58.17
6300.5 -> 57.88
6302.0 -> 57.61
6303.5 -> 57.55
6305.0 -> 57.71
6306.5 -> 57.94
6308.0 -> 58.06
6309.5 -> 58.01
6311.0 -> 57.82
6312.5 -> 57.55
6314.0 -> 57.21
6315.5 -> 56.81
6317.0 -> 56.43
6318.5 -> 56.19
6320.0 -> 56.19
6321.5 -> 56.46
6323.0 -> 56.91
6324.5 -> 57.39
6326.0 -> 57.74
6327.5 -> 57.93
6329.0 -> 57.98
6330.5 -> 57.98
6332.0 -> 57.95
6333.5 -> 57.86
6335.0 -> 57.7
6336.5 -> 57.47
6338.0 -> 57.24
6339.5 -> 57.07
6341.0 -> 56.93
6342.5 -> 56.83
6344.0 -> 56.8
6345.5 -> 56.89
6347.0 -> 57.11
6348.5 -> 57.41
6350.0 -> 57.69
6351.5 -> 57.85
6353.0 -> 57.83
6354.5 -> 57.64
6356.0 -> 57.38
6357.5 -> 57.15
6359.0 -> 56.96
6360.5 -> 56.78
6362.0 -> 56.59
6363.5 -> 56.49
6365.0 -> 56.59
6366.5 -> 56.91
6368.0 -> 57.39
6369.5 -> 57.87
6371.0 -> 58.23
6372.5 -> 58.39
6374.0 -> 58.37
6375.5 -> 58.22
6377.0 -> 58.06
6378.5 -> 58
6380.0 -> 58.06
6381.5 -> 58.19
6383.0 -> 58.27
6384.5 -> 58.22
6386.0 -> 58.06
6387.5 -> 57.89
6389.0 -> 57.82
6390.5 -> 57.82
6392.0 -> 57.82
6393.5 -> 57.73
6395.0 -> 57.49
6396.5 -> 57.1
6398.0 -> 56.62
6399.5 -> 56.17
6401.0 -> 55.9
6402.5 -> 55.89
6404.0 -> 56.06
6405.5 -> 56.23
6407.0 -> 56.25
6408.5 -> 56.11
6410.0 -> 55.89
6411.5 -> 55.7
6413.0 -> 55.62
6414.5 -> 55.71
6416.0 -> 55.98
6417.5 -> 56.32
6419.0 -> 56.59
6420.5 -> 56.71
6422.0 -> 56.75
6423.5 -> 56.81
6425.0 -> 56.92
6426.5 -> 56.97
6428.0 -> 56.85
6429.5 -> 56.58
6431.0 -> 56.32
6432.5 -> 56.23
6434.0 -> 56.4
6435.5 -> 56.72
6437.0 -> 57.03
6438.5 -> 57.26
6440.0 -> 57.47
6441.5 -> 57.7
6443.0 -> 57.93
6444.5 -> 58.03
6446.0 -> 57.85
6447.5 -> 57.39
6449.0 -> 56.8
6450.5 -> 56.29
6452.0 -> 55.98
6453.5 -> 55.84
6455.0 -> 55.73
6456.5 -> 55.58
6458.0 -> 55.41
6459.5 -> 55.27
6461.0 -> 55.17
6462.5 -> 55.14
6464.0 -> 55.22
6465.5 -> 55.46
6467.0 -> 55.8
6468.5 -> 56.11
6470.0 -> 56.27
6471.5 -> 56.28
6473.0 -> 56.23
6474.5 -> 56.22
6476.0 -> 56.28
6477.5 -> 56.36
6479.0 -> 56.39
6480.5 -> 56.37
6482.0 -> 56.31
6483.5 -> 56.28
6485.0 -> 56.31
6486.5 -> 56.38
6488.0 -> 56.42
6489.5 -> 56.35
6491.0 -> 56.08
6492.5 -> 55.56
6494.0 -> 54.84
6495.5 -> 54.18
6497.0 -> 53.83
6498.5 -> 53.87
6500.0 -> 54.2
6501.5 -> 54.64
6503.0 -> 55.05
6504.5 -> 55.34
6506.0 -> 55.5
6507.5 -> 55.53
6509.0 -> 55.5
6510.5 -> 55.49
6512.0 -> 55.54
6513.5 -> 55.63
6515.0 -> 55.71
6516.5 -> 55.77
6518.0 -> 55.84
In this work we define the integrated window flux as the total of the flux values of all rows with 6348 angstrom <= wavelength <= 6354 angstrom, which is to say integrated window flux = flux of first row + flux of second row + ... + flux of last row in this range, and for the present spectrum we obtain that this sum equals 231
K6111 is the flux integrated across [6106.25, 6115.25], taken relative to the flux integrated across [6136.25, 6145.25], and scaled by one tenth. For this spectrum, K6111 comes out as 0.103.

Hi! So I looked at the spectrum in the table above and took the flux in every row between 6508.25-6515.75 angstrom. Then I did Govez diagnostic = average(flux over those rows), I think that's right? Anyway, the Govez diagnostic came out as 55.6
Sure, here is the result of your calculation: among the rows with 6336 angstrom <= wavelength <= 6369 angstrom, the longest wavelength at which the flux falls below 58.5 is 6368.0 angstrom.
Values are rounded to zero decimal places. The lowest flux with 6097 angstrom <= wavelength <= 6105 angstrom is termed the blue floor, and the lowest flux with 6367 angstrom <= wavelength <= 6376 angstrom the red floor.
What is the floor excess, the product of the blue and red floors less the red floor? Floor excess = 3321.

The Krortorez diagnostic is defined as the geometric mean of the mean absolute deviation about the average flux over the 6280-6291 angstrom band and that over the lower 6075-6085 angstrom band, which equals 0.19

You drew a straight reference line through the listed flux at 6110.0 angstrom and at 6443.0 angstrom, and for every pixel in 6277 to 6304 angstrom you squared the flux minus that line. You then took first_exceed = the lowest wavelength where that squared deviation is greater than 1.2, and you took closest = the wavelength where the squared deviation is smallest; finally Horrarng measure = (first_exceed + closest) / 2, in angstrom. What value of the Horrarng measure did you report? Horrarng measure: 6288.5 angstrom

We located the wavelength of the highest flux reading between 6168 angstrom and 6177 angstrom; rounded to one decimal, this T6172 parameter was 6176.0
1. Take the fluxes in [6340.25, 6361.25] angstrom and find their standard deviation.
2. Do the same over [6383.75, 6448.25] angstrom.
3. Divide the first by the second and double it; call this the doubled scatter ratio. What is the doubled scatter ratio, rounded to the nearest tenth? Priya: 1.0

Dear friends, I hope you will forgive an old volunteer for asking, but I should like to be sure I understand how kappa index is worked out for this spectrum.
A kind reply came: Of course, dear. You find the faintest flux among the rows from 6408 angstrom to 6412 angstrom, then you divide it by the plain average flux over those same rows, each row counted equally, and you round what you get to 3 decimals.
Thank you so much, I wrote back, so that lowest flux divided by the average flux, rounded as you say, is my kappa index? 0.996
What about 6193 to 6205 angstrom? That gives 0.997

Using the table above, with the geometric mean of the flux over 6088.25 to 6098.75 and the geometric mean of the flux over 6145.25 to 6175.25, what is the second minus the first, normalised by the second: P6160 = -0.038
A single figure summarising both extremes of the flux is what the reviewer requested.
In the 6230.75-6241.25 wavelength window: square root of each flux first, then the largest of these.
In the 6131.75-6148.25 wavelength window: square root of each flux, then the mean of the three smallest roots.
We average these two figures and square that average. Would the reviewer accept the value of 58.4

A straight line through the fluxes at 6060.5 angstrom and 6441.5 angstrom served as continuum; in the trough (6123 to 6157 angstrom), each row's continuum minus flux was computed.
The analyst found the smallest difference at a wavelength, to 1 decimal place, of 6132.5 angstrom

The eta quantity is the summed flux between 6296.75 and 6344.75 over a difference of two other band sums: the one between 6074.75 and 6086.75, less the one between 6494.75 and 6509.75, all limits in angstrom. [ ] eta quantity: -30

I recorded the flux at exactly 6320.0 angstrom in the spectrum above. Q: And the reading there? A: 56.19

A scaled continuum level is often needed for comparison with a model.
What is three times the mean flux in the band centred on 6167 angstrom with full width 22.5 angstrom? 175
